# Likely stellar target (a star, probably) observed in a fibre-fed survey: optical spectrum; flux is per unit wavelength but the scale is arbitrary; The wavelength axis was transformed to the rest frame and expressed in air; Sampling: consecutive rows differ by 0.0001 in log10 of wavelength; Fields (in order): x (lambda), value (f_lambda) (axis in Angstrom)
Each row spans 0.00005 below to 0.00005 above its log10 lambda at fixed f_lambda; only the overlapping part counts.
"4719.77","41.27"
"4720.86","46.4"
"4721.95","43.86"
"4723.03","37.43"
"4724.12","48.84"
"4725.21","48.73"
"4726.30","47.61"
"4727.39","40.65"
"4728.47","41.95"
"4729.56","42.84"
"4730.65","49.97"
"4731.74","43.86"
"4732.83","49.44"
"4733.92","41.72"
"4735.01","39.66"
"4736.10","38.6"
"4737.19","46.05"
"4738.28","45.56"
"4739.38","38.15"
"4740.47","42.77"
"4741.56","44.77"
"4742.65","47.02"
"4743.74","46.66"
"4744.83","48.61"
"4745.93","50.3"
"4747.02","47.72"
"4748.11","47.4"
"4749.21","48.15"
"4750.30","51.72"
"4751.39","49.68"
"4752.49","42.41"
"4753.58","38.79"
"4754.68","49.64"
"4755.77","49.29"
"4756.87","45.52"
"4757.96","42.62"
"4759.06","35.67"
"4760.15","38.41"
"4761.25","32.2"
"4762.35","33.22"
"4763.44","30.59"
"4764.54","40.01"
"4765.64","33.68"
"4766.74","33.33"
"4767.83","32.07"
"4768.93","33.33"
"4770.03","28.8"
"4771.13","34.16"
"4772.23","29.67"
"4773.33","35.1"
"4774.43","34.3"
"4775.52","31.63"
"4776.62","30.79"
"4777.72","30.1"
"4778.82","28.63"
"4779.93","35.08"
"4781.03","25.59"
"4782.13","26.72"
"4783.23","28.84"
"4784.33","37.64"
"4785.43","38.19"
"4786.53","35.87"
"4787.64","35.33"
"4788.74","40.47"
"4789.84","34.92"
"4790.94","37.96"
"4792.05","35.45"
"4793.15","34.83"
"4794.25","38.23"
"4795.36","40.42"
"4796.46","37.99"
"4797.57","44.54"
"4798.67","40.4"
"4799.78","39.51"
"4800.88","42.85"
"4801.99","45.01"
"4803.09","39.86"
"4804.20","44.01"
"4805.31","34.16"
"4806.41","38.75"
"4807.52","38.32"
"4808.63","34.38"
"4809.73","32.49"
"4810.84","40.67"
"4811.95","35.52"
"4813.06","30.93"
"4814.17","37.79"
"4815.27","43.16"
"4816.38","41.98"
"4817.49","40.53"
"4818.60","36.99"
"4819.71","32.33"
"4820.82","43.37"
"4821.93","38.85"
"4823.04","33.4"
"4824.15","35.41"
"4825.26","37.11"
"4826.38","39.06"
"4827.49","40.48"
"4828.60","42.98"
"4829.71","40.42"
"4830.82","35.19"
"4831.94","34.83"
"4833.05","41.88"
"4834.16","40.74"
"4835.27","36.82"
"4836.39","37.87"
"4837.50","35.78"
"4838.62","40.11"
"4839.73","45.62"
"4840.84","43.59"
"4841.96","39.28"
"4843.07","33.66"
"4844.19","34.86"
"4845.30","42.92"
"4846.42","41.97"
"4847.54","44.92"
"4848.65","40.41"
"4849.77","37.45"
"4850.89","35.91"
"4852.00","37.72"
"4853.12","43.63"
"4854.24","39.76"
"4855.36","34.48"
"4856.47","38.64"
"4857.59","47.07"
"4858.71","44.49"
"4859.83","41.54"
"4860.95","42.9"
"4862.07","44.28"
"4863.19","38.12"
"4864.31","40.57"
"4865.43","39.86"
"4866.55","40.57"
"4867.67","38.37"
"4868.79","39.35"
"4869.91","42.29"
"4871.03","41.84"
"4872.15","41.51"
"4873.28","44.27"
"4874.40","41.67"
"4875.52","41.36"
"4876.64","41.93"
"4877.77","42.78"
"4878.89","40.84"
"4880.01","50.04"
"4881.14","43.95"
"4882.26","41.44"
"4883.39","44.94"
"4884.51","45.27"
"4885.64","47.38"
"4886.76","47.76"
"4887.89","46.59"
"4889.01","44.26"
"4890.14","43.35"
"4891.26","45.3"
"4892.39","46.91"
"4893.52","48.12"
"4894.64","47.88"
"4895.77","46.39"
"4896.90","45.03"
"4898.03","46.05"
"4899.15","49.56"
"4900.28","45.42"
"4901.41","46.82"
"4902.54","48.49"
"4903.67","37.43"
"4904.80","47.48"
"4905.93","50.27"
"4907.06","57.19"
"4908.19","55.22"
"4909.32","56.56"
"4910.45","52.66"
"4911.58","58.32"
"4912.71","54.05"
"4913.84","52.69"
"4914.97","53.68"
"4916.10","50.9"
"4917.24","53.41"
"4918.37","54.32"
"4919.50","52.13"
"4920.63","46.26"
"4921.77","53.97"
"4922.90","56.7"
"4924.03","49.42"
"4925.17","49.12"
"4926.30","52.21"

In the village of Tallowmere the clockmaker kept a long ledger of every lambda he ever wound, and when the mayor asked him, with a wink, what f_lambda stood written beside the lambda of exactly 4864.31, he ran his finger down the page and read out 40.57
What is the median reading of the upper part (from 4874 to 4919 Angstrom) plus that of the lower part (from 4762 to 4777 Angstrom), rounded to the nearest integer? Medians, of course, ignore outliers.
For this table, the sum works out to 80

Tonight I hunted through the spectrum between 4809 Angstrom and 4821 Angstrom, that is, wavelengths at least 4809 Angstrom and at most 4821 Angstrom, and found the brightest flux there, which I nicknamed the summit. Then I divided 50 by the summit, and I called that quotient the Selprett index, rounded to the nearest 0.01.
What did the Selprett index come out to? 1.15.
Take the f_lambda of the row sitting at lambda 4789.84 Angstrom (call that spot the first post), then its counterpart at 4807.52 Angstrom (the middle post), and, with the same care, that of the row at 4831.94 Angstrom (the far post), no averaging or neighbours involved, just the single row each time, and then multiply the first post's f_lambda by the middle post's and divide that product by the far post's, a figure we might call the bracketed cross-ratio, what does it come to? 38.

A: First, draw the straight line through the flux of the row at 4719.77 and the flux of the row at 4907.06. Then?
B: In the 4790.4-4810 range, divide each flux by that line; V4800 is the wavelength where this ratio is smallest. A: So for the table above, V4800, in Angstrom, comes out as 4809.73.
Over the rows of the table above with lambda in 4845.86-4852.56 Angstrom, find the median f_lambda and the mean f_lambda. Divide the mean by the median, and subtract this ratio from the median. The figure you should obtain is 38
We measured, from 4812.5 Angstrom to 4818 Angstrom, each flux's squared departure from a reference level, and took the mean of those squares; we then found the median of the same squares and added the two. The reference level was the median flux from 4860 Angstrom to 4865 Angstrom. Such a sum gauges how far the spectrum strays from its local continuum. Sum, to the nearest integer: 29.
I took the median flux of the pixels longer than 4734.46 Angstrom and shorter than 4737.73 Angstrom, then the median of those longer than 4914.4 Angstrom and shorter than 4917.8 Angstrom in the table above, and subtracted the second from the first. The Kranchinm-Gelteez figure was -14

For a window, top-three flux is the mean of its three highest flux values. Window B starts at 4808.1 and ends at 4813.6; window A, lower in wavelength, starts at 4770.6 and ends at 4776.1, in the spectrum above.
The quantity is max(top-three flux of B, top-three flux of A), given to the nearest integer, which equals 37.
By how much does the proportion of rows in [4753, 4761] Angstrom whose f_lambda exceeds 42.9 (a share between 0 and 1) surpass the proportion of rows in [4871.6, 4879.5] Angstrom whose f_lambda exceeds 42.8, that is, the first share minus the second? 0.3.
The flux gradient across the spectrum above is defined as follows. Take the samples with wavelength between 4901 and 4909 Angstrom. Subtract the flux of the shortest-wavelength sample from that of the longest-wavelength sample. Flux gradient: 8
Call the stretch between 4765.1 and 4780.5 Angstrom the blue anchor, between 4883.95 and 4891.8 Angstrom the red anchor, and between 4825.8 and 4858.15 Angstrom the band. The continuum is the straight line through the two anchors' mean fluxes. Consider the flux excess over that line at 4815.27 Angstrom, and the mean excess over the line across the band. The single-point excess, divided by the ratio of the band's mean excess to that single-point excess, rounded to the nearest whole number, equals -49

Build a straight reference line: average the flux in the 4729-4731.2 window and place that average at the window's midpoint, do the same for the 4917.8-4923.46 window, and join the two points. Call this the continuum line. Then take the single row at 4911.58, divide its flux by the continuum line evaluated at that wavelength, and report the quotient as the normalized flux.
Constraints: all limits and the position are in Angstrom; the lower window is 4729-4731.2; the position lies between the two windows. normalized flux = 1.1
